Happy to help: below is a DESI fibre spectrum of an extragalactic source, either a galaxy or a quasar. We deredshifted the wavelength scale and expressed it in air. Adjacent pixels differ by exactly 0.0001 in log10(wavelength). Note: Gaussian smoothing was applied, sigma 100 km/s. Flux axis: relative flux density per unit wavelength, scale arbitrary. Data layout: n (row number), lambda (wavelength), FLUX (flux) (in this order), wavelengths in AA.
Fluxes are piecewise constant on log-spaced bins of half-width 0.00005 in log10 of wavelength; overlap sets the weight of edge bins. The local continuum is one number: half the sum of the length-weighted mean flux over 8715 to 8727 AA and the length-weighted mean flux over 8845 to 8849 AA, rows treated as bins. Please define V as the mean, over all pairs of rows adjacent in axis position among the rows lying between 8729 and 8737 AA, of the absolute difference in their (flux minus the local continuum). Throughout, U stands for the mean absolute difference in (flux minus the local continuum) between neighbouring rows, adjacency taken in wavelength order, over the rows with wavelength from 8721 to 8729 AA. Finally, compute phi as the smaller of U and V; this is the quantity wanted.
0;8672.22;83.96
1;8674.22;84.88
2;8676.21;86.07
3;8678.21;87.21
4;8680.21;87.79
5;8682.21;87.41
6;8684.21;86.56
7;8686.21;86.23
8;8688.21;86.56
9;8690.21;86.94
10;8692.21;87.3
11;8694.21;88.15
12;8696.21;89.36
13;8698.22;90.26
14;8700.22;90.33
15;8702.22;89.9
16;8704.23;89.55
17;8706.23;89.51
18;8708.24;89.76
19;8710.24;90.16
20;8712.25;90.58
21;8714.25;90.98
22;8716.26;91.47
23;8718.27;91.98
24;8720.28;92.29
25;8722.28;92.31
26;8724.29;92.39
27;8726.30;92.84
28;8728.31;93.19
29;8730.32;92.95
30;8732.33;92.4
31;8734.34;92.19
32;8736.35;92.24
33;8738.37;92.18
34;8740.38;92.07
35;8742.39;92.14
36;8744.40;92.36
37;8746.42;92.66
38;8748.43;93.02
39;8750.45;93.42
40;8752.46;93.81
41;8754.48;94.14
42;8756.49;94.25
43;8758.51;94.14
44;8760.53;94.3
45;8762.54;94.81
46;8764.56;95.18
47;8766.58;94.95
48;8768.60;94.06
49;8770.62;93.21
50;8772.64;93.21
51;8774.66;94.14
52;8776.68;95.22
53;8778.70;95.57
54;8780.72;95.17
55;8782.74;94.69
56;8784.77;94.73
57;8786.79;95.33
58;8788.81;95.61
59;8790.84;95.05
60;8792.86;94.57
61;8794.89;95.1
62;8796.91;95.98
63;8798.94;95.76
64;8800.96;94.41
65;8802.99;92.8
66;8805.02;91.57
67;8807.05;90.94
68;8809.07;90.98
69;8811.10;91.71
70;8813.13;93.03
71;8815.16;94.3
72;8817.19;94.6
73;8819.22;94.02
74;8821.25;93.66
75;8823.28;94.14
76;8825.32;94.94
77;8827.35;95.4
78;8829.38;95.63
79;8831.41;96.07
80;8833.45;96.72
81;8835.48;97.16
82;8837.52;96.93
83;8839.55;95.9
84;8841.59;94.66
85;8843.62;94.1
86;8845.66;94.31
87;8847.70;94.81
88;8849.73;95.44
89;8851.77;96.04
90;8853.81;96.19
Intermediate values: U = 0.29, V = 0.3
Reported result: 0.27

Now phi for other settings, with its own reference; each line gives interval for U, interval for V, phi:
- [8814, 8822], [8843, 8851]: 0.41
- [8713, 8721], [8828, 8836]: 0.44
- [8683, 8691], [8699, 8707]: 0.27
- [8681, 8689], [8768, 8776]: 0.50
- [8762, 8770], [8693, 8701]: 0.50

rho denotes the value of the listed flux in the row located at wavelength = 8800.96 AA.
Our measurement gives 94.41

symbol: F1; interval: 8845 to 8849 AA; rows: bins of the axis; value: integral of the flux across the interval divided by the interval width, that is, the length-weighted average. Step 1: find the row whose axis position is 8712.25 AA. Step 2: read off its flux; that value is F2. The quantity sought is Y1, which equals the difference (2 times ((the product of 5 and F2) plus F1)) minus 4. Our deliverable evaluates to 1091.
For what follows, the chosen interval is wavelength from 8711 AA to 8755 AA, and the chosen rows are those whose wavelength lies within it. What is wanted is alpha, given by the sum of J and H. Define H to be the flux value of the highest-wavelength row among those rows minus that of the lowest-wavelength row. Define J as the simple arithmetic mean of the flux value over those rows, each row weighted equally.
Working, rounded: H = 3.6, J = 92.4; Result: 96.0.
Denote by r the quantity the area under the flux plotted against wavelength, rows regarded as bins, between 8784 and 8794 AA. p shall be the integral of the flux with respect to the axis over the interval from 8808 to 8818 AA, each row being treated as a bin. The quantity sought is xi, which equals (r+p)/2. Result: 940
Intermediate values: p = 929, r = 951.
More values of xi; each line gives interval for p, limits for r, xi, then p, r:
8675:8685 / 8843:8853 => 910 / 870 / 950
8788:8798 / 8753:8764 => 995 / 952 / 1038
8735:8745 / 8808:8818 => 926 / 922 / 929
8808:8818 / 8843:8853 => 940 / 929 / 950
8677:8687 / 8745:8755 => 901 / 870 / 933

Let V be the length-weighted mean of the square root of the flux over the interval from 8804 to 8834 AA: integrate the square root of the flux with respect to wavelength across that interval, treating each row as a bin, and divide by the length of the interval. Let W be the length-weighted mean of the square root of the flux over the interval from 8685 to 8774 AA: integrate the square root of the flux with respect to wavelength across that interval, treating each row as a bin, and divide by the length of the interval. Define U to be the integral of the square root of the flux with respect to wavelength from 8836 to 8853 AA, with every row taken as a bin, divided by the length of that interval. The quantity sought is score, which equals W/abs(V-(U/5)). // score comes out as 1.24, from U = 9.76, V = 9.68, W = 9.58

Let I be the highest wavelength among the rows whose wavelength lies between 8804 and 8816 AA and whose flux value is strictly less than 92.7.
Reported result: 8811.10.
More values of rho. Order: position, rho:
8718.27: 91.98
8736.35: 92.24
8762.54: 94.81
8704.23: 89.55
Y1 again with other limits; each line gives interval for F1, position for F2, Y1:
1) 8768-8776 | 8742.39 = 1105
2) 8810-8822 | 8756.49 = 1126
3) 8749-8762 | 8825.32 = 1133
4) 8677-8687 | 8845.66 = 1113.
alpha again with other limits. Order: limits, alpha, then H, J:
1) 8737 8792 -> 96.9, 2.9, 94.1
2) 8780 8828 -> 94.3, 0.2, 94.1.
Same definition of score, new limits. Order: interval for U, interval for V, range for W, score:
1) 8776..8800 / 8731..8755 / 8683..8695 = 1.22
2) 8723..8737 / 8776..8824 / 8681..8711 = 1.21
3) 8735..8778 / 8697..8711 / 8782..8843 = 1.29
